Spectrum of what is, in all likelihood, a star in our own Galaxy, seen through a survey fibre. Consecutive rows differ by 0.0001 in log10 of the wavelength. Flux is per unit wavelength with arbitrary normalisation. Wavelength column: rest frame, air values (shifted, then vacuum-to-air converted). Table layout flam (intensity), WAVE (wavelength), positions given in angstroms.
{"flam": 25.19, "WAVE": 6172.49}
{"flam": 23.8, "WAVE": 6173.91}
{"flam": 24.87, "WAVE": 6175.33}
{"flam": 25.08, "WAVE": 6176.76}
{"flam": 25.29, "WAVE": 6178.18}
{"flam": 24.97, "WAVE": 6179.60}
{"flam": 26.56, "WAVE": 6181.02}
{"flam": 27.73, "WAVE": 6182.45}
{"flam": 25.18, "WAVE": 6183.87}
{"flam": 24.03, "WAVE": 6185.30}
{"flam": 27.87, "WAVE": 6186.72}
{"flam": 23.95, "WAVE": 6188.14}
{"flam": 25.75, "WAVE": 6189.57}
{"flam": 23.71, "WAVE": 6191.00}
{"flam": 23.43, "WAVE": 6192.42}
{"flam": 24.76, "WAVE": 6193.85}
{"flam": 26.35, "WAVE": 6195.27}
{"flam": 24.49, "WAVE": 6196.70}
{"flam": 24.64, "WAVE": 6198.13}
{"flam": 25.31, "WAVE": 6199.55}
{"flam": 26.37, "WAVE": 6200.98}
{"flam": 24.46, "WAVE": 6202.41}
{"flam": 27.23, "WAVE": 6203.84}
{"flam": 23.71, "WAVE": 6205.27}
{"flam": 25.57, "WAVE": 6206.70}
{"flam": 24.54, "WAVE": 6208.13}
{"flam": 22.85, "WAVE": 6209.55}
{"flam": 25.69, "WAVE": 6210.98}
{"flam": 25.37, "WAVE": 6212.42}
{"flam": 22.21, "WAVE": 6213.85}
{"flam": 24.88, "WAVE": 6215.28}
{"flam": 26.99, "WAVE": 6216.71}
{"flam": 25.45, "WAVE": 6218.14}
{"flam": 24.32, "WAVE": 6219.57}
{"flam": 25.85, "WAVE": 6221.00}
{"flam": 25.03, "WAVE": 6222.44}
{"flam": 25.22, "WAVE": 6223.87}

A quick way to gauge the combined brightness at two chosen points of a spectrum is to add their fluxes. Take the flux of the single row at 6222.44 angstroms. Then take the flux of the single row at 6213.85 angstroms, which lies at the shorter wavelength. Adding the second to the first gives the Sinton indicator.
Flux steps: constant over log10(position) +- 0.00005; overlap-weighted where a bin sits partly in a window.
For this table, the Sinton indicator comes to 47.2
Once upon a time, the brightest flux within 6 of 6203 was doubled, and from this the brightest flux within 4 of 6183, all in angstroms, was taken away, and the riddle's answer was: 26.59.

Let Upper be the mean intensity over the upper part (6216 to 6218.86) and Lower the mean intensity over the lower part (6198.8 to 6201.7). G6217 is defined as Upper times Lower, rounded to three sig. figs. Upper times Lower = 678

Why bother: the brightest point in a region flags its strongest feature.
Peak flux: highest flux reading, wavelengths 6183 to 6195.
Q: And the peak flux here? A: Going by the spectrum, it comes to 27.87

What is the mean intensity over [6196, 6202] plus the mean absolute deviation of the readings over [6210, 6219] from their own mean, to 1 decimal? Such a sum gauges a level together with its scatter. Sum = 26.2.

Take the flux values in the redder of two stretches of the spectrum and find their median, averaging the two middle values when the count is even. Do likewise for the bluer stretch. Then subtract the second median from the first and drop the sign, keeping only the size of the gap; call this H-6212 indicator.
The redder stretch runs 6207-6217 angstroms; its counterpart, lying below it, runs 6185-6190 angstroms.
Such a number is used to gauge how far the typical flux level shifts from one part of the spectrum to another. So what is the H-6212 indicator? 0.01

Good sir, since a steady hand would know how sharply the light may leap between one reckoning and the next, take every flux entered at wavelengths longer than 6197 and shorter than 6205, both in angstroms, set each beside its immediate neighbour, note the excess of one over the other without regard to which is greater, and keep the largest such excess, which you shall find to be 2.8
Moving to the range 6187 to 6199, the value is 2.0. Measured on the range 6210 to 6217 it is 3.2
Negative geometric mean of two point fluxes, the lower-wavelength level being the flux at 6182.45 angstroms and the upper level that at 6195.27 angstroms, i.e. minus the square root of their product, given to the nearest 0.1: -27.0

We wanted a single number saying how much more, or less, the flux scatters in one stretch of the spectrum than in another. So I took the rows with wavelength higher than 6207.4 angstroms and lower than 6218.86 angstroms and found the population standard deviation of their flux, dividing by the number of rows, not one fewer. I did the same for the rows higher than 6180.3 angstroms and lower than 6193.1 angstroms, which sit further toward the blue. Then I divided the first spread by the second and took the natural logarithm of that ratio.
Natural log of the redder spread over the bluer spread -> -0.11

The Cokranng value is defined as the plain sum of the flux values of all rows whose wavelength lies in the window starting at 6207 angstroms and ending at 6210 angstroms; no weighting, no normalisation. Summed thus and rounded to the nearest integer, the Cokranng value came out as 47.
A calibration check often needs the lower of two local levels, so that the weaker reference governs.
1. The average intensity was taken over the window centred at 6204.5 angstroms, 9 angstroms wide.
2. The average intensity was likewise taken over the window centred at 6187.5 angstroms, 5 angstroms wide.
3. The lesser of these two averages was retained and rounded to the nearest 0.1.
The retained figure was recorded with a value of 25.3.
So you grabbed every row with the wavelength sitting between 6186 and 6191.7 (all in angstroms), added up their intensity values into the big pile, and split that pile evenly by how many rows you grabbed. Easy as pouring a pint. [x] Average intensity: 25.3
